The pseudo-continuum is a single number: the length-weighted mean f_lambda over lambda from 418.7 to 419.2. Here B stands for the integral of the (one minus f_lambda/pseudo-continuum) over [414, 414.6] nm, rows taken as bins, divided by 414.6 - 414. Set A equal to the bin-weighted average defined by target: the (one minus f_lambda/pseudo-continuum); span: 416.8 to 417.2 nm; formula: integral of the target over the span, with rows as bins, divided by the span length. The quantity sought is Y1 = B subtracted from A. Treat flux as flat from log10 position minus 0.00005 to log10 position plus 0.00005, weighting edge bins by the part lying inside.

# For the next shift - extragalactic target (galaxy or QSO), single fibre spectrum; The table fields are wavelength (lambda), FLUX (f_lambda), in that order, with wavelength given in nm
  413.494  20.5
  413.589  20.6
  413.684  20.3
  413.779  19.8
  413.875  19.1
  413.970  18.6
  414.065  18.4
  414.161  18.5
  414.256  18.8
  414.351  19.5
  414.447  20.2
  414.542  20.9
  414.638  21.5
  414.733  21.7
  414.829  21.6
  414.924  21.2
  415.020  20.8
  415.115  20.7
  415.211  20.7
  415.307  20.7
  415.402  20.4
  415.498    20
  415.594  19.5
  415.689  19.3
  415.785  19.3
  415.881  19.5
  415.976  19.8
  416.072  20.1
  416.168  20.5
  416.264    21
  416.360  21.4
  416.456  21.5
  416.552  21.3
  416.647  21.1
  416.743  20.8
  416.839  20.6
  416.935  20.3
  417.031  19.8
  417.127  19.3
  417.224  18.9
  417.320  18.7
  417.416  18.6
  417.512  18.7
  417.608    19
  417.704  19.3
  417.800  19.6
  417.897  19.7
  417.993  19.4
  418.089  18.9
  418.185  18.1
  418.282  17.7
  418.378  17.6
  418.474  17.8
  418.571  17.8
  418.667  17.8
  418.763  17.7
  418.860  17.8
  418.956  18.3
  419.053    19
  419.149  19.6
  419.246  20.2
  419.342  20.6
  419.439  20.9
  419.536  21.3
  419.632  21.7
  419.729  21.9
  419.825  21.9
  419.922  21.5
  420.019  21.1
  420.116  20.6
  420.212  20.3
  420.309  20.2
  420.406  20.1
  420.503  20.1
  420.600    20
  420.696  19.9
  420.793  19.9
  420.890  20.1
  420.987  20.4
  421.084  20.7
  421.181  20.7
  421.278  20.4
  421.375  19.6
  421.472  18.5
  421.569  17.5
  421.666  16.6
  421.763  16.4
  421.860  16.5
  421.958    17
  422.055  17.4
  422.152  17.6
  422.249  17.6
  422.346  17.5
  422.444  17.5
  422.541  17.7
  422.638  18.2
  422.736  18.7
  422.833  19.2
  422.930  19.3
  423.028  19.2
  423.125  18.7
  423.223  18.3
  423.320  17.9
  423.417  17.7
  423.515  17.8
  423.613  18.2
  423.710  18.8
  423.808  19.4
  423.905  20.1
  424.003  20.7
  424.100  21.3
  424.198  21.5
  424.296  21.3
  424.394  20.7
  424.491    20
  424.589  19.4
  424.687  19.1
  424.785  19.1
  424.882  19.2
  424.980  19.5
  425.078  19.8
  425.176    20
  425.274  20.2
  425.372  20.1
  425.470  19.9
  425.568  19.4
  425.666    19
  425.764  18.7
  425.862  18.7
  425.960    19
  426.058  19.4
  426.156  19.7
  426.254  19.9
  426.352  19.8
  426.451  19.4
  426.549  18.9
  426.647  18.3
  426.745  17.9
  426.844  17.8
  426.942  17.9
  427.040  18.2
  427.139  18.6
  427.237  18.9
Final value -0.03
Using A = -0.08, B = -0.051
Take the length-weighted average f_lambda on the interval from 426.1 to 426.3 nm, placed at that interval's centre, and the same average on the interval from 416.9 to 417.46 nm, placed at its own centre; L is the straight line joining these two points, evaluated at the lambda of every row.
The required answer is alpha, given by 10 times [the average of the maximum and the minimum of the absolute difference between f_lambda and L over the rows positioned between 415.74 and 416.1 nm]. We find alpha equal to 5.6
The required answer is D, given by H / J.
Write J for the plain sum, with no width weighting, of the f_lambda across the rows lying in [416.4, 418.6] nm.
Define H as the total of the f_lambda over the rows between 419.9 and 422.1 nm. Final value 1.00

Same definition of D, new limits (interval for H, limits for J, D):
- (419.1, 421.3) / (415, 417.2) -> 1.01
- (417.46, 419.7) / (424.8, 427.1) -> 1.00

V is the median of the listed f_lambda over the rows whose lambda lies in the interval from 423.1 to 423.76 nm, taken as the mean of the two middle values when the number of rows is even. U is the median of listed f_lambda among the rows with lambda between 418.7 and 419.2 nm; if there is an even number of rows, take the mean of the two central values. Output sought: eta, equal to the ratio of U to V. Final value 1.01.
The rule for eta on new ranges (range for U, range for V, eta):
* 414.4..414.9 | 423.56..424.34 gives 1.05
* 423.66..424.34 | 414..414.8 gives 1.04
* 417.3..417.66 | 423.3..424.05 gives 1.01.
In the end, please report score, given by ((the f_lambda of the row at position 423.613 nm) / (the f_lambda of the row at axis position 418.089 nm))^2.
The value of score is 0.93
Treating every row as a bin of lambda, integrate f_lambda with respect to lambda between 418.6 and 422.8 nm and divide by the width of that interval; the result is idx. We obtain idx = 19.3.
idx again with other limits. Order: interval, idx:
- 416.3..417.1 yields 20.8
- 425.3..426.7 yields 19.3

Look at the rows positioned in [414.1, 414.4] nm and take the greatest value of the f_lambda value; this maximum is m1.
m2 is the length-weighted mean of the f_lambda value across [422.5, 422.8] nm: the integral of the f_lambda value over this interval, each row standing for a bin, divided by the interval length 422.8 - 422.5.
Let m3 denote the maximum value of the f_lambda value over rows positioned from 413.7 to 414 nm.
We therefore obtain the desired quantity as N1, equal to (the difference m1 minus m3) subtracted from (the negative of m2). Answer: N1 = -18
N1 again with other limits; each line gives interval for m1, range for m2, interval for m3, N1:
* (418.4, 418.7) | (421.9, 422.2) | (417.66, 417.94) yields -15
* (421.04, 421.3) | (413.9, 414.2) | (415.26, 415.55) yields -19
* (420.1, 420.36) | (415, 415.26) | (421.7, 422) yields -24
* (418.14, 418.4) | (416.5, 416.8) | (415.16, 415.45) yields -19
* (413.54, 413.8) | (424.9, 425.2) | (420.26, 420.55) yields -20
